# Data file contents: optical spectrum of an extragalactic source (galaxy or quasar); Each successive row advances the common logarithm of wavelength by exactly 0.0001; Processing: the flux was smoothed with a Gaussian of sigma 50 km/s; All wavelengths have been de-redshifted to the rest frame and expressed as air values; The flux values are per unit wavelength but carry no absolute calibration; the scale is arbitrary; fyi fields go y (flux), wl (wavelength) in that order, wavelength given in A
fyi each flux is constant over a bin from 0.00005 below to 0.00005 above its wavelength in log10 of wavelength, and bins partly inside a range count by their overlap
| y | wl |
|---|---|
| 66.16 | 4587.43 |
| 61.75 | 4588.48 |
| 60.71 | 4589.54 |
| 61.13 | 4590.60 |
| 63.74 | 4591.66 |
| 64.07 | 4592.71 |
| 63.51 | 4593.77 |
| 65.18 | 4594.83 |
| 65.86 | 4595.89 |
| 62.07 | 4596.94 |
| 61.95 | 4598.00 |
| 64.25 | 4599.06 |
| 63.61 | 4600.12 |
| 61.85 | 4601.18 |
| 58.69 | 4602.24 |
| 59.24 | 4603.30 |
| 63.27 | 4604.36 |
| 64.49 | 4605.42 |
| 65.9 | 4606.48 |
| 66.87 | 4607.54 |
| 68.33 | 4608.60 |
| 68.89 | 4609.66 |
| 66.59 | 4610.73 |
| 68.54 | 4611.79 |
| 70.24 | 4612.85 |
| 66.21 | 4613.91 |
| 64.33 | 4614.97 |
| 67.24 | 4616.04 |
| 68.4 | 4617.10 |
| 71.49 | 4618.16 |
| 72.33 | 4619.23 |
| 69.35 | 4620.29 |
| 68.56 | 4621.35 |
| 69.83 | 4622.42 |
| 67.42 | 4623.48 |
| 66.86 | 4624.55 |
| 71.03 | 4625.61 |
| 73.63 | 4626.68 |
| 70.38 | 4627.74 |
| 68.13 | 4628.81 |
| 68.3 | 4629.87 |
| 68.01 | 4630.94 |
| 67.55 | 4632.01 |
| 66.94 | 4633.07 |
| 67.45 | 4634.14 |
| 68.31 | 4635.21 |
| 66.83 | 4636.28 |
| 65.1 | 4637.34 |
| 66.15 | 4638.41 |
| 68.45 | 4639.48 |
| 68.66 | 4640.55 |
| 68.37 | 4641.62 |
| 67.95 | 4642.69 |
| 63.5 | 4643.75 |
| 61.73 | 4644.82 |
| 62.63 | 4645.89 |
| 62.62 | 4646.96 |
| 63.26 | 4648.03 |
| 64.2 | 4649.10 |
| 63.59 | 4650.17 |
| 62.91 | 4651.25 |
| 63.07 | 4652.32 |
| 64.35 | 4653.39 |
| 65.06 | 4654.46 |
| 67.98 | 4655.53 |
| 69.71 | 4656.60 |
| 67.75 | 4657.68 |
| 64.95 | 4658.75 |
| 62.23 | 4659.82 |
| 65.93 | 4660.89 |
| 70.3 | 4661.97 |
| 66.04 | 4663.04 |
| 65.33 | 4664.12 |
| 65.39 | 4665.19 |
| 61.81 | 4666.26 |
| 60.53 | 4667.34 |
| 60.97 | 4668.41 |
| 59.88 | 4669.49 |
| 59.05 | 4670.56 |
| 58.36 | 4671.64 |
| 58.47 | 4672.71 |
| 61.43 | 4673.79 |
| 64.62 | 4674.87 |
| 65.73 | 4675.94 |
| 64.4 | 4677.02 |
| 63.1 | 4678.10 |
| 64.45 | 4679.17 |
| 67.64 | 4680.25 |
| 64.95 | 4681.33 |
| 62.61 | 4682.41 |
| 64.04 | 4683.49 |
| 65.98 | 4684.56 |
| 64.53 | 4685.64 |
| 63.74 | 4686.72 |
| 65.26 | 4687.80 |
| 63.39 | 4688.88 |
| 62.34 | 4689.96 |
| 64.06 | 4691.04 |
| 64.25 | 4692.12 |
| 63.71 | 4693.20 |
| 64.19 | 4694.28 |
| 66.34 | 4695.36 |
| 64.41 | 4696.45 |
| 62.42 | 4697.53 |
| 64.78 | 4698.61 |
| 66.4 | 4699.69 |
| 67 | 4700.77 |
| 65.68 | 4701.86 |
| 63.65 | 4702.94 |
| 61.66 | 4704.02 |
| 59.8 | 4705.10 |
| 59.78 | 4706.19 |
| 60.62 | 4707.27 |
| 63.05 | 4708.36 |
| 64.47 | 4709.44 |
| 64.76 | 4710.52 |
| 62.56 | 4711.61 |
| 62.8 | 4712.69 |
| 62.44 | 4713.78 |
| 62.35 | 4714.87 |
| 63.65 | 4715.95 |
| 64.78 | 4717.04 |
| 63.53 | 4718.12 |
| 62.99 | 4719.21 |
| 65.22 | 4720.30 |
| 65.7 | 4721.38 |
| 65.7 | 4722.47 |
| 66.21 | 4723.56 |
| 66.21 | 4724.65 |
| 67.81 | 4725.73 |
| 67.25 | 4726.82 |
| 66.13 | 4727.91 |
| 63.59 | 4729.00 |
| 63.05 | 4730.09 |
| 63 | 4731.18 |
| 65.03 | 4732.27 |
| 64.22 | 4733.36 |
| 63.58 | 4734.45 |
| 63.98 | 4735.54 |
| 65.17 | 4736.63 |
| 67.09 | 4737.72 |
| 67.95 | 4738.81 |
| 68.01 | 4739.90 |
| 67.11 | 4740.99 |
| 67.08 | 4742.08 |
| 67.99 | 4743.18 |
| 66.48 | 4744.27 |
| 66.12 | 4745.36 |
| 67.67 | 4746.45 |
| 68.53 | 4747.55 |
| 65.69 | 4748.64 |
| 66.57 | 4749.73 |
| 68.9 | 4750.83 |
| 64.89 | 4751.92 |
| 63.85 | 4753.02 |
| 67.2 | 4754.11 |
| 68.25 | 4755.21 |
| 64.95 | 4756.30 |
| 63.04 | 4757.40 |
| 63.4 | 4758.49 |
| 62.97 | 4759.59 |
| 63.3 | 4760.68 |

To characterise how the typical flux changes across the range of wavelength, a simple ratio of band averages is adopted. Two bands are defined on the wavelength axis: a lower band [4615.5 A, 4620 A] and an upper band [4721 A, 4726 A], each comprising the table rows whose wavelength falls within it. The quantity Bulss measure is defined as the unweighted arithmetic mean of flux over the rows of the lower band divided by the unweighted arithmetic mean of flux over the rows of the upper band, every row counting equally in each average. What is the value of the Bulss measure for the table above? 1.053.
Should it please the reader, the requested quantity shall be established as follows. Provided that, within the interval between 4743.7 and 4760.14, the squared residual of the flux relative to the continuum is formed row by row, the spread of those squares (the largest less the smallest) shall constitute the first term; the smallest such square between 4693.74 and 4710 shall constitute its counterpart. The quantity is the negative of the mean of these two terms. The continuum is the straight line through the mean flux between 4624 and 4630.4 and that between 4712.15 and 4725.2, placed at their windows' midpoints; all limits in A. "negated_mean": -21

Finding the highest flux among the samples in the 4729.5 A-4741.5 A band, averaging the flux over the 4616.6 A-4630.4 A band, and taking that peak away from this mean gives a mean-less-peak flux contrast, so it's 1.7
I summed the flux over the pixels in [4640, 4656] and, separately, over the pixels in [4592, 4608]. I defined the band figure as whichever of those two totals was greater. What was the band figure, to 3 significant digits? 970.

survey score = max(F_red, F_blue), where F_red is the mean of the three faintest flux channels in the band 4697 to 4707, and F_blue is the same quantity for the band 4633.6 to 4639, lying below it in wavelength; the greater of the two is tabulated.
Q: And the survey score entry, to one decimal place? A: 66.0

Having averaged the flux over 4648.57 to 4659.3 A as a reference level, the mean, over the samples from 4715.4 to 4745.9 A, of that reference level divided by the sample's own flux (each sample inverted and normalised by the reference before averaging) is 0.998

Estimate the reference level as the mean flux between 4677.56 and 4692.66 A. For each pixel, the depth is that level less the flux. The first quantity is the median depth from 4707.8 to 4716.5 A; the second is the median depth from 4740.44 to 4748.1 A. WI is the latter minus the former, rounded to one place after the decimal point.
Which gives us -4.2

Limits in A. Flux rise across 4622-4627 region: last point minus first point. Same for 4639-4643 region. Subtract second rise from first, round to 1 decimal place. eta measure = 4.3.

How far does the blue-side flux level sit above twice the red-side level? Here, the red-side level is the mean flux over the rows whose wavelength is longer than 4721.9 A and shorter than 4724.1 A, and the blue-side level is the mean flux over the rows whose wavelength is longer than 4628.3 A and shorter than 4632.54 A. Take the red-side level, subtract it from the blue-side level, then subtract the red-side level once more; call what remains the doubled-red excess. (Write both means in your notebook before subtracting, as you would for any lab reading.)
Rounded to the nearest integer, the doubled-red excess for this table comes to -64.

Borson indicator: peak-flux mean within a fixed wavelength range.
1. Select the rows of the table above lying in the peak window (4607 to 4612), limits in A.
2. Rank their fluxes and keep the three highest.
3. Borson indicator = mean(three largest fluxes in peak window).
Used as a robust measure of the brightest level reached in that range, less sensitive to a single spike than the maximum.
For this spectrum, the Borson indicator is 68.6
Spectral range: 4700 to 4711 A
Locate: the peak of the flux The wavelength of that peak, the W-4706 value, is 4700.77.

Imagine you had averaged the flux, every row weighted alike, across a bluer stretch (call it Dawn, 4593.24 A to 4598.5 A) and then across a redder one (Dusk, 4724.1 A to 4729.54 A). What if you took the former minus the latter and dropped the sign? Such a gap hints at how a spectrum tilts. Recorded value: 2.5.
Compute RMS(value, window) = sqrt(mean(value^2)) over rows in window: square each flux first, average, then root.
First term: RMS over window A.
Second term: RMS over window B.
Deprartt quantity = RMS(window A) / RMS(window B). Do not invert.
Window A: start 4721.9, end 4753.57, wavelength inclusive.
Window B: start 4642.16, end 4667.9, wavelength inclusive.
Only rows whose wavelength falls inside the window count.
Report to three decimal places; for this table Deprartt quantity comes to 1.020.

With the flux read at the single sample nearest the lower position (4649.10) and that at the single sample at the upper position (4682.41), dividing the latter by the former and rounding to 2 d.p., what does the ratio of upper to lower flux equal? 0.98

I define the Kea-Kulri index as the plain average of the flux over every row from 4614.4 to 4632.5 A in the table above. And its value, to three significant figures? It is 69.0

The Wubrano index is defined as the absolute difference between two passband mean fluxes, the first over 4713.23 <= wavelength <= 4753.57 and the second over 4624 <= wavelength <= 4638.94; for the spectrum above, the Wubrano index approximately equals 2.6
